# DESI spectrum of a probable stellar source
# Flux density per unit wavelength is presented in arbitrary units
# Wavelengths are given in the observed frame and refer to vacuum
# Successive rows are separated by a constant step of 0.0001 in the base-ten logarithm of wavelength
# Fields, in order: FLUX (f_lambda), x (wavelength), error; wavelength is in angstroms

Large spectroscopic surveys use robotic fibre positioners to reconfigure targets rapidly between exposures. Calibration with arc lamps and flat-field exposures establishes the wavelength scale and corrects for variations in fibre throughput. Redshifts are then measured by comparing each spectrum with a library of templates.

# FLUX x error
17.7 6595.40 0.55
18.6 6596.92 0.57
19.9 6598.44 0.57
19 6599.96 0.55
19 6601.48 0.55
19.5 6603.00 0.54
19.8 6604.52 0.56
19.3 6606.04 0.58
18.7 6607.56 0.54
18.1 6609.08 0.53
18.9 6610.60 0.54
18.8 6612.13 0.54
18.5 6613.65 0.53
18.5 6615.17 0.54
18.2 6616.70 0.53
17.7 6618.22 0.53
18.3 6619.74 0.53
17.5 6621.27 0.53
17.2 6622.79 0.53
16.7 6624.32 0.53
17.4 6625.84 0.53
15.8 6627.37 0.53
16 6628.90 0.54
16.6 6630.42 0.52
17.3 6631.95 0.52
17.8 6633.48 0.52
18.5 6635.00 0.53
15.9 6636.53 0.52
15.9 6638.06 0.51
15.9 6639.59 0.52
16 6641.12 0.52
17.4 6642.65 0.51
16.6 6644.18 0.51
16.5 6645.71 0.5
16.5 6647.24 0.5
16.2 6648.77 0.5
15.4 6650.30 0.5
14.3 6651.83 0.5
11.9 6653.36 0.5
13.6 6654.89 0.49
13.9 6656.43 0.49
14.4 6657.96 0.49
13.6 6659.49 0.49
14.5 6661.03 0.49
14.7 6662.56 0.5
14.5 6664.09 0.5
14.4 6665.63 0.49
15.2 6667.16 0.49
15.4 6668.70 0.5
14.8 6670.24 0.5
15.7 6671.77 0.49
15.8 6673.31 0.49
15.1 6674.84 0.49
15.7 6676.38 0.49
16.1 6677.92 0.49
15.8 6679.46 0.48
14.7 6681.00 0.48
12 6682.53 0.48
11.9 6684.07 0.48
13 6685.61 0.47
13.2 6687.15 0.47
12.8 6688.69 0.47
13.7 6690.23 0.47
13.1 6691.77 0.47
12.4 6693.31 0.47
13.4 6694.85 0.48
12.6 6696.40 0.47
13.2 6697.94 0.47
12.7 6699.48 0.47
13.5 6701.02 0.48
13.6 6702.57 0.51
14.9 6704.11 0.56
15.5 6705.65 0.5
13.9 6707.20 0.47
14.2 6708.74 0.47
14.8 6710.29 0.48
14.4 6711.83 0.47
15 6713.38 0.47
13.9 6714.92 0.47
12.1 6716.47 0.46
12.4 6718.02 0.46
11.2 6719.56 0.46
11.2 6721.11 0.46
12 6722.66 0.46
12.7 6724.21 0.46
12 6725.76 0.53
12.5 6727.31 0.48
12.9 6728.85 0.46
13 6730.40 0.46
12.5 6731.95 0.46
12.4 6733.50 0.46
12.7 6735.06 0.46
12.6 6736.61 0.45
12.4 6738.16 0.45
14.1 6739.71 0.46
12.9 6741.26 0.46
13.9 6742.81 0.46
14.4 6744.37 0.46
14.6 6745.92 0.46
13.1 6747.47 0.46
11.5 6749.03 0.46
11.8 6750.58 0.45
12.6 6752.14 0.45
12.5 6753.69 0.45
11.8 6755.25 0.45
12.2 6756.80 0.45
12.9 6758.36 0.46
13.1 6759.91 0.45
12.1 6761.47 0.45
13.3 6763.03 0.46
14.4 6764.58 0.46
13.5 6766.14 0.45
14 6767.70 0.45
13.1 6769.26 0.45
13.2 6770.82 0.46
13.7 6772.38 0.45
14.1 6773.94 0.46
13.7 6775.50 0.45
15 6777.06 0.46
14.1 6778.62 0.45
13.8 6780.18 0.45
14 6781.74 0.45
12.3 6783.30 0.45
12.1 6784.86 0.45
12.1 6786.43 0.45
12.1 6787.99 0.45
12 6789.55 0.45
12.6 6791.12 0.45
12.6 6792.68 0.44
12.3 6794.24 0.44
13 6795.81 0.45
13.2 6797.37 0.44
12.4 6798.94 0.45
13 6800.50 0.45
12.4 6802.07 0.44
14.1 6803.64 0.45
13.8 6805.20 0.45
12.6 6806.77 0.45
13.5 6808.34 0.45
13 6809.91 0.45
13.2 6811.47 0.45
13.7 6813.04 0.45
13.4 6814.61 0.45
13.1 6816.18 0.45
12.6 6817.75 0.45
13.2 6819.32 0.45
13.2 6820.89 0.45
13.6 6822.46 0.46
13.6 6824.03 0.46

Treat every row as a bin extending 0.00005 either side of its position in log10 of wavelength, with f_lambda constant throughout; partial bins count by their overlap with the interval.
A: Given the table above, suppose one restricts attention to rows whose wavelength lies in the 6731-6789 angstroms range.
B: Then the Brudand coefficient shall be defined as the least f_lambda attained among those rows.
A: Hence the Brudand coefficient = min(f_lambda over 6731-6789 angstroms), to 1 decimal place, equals 11.5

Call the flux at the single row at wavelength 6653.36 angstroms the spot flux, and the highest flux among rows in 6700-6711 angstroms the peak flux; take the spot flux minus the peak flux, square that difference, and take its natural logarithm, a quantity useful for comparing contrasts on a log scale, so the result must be 2.6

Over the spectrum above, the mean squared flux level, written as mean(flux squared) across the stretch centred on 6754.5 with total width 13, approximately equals 152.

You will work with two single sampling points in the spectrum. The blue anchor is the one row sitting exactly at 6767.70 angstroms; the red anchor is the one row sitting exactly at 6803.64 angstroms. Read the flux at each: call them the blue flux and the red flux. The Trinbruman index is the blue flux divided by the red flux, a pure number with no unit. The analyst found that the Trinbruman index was 0.99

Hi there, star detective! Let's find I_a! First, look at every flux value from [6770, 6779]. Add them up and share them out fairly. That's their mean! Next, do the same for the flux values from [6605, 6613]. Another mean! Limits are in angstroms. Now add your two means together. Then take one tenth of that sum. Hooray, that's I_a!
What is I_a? 3.3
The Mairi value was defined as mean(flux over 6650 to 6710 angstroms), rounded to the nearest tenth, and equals 14.1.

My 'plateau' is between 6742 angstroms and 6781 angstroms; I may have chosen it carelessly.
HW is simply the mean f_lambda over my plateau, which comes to 13.3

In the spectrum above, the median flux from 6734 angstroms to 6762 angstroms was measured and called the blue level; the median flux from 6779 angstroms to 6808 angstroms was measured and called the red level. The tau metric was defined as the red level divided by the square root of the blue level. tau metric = 3.54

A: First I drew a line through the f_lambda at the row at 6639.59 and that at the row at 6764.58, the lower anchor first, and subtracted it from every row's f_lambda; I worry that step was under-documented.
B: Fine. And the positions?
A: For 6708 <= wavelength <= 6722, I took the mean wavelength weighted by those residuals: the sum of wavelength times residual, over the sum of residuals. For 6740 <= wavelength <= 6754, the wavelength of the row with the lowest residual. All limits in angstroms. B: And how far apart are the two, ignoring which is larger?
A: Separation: 31.3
